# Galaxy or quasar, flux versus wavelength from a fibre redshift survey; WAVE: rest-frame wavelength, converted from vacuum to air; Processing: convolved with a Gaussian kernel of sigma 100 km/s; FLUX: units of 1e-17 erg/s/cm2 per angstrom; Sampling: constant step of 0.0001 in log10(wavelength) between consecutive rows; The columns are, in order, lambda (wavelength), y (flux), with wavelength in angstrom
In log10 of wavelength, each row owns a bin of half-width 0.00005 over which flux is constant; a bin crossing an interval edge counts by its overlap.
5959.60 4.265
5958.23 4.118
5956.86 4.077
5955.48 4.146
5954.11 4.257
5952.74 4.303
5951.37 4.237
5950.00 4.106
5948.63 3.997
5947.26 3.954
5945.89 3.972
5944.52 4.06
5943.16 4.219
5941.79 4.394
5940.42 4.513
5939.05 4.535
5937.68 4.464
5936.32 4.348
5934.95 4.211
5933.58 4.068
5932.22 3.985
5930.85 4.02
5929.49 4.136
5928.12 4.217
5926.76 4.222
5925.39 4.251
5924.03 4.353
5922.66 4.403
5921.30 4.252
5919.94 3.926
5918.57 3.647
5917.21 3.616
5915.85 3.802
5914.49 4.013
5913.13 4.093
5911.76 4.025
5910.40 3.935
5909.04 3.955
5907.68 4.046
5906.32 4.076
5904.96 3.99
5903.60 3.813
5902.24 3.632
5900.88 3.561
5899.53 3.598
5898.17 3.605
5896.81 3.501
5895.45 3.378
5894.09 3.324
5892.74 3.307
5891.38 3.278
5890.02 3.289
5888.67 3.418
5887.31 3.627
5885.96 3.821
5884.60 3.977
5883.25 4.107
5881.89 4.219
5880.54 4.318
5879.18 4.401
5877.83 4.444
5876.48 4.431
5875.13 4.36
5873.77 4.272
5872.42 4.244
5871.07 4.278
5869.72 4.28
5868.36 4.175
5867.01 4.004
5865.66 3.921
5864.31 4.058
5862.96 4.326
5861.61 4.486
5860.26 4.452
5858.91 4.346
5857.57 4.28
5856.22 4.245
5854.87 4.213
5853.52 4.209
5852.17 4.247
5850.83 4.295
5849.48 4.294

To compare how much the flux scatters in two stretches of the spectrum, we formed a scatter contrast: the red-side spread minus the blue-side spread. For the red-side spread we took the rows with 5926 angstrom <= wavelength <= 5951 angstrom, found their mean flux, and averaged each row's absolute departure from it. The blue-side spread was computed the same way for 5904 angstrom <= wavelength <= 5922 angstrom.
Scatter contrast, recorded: 0.029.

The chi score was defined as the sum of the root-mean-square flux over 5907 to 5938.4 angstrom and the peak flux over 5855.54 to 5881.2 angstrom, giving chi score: 8.6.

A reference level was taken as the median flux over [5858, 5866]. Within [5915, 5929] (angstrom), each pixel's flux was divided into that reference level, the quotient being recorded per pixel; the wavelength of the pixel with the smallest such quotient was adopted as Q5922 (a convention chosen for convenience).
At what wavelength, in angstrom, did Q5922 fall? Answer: 5922.66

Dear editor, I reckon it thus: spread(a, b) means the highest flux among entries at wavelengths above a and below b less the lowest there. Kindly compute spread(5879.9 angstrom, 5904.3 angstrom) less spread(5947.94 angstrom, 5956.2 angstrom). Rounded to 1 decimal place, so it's 0.7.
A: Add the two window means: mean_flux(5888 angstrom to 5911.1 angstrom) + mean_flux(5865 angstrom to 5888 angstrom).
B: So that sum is 7.8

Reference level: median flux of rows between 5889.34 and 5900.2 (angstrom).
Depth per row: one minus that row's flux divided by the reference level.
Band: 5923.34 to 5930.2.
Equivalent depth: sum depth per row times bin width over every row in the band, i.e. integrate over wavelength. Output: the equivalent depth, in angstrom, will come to -1.8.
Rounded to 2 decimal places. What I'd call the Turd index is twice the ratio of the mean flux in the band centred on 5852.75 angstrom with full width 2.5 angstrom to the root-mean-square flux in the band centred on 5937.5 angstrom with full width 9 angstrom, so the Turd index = 1.94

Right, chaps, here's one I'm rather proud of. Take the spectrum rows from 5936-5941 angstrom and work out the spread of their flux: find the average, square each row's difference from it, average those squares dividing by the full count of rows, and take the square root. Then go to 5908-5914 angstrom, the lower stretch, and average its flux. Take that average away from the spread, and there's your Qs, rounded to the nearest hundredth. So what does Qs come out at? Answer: -3.93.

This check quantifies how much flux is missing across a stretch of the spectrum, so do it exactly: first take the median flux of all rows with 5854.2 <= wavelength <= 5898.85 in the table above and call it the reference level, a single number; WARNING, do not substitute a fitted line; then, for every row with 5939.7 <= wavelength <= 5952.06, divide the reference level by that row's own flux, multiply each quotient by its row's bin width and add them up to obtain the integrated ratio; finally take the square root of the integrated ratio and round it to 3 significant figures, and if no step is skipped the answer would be 3.54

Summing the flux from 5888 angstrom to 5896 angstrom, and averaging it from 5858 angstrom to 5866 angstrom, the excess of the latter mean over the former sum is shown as -15.7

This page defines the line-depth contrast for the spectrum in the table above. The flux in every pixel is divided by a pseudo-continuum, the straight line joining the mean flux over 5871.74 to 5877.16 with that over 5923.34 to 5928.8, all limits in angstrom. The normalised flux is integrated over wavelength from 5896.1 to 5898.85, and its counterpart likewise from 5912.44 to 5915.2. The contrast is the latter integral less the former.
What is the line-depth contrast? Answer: 0.34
